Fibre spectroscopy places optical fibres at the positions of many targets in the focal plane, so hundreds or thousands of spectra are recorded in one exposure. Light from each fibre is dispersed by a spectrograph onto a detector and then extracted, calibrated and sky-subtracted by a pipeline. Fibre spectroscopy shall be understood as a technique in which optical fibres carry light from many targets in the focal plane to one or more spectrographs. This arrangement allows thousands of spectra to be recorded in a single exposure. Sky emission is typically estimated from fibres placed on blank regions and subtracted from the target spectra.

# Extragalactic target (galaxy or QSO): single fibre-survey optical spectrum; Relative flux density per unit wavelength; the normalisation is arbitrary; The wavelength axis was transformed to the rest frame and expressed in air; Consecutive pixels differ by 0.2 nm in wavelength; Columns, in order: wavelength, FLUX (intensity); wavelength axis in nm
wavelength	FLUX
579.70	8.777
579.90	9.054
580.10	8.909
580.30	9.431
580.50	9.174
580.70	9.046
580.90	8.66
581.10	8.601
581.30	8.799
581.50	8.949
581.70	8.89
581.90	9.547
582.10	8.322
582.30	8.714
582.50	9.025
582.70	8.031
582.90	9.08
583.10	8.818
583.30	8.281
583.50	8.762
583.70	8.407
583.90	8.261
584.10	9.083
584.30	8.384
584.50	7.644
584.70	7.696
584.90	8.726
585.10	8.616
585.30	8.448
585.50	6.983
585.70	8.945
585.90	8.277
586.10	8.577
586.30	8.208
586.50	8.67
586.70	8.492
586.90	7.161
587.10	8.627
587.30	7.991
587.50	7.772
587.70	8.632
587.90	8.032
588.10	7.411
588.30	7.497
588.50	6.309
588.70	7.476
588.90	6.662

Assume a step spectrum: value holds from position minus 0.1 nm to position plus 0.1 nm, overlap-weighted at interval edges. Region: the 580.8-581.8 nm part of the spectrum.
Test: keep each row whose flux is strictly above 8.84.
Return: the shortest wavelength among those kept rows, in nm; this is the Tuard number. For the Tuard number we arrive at 581.50 nm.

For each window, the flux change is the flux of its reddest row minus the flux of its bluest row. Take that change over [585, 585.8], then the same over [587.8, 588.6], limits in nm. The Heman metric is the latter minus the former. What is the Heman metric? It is -2.1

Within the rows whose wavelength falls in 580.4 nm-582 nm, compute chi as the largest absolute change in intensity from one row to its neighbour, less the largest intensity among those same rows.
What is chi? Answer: -8.9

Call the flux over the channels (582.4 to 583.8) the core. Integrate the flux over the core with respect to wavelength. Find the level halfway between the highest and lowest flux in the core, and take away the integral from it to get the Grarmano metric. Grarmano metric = -3.53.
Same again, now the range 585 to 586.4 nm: -3.65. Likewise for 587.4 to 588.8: -3.16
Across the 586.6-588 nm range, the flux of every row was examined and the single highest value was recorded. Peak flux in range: 8.632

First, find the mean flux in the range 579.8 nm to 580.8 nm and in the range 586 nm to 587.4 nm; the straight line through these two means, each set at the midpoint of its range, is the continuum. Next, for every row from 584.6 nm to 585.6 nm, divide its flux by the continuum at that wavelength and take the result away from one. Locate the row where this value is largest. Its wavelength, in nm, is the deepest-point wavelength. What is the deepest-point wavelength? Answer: 585.50 nm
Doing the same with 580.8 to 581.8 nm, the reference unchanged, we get 581.10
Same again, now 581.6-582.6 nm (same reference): 582.10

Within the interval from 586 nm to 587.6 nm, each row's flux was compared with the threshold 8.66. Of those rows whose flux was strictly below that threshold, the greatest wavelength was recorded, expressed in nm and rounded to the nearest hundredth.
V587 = 587.50 nm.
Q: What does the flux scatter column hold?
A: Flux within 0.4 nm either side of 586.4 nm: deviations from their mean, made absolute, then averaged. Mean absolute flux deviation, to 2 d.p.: 0.14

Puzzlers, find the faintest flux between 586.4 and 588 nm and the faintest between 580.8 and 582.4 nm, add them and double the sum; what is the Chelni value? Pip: 31.0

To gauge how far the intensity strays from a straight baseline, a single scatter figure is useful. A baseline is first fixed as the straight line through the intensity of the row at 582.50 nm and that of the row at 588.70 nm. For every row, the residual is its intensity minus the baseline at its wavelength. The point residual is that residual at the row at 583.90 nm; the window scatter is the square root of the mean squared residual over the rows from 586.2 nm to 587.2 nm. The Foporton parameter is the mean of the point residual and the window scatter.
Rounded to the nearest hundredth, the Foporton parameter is 0.10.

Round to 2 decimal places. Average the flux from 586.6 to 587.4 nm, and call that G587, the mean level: 8.07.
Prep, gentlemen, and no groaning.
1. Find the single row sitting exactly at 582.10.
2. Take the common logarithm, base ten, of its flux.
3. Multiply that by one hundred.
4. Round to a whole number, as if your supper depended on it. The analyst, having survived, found 92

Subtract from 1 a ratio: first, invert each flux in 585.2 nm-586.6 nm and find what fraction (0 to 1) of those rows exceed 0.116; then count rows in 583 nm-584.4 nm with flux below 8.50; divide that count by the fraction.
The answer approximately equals -5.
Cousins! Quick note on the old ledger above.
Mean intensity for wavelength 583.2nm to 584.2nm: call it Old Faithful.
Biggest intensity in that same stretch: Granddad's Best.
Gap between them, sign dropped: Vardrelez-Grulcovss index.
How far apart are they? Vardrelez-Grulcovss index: 0.52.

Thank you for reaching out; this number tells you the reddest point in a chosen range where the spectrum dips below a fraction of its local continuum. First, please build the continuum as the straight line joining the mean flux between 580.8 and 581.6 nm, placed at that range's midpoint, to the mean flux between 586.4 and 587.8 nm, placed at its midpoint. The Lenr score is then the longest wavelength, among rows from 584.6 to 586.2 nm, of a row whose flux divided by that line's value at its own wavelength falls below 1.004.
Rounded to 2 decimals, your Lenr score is 585.90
